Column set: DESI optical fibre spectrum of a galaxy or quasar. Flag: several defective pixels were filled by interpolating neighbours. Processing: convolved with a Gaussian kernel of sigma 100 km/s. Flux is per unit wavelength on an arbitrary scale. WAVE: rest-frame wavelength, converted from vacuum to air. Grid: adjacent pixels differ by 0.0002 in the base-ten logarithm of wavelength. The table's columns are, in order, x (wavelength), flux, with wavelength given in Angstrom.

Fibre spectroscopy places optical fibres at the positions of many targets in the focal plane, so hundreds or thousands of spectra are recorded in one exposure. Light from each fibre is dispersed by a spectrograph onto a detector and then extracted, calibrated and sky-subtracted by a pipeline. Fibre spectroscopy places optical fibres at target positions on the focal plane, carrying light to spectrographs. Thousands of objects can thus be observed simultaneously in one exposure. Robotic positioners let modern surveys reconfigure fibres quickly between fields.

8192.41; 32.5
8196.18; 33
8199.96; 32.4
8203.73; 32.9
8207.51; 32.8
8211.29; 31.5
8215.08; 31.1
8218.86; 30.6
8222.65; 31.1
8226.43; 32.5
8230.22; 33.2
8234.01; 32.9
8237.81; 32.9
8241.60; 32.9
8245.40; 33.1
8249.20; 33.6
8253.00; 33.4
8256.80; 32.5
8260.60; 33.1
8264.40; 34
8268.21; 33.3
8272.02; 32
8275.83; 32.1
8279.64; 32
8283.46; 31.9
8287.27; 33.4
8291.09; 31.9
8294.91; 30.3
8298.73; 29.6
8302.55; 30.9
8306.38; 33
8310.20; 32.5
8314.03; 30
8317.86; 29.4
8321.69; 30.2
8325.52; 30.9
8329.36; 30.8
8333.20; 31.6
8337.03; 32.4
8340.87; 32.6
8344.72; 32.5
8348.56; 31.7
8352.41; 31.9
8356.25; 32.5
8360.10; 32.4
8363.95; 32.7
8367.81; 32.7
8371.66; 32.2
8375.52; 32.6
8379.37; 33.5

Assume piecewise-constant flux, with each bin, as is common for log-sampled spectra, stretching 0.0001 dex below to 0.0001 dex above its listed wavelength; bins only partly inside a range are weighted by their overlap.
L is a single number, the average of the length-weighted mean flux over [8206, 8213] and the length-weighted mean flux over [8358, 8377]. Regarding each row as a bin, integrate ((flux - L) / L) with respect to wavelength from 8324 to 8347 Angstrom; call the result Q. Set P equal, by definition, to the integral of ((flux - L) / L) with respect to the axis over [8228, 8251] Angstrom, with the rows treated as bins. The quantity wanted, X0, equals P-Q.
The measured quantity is 0.9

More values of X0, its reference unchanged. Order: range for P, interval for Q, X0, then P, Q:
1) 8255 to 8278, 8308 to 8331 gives 1.5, 0.4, -1.18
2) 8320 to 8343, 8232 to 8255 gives -1.2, -0.6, 0.58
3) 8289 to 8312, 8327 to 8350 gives -0.4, -0.7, -0.29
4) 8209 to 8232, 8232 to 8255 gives -1.0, -0.5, 0.58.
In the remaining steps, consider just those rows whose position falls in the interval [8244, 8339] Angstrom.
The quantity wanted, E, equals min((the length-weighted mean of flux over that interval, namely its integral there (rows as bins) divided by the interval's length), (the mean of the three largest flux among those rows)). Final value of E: 31.9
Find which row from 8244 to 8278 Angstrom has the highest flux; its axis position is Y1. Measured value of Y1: 8264.40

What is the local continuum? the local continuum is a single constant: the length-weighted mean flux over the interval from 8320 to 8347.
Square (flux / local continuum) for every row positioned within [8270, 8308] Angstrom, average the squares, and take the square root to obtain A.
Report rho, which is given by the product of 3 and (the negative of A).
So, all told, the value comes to -3.01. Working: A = 1.00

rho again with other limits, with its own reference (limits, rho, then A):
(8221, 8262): -3.12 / 1.04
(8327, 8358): -3.04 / 1.01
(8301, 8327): -2.95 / 0.98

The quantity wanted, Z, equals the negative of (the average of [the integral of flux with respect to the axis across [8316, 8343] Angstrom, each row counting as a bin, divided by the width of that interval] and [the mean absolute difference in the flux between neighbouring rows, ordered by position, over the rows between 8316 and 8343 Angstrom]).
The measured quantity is -15.9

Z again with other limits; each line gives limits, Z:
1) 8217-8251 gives -16.5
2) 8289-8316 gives -16.3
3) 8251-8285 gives -16.6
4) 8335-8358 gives -16.3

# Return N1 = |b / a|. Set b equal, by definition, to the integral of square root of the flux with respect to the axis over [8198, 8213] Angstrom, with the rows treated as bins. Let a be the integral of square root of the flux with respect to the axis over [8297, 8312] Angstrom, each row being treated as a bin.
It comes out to 1.01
